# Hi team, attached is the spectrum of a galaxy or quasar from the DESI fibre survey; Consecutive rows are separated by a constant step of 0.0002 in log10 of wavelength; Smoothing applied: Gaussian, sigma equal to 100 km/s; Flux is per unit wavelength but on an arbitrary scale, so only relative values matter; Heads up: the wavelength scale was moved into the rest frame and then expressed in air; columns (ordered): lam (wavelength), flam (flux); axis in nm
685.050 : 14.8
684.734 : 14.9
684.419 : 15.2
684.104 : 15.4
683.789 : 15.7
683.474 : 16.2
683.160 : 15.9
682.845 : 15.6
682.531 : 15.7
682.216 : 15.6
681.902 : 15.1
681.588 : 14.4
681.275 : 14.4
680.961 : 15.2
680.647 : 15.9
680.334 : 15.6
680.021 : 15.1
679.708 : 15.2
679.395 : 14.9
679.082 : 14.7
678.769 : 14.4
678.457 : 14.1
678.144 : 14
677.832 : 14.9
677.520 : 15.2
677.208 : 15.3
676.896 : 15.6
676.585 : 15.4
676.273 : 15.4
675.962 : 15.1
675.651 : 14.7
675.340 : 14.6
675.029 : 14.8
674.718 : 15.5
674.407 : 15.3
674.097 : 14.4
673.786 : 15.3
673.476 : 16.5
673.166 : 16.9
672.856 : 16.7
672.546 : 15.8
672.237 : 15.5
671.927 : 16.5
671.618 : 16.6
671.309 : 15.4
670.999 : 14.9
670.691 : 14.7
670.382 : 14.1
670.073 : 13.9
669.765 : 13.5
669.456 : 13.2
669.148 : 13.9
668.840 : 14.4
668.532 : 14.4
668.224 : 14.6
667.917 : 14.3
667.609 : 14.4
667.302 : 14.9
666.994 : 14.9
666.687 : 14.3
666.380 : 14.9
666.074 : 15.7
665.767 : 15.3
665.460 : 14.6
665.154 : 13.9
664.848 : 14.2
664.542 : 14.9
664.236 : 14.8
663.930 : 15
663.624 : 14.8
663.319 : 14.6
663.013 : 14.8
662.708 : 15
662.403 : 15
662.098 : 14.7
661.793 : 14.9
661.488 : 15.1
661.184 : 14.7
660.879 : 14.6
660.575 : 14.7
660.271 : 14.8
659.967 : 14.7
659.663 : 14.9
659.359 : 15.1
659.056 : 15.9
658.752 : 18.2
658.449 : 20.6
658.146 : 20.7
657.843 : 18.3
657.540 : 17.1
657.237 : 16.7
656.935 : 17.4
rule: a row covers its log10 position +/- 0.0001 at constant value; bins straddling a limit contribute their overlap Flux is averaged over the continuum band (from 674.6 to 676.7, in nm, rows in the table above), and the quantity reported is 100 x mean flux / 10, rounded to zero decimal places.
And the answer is 151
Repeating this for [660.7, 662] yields 148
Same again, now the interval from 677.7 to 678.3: 144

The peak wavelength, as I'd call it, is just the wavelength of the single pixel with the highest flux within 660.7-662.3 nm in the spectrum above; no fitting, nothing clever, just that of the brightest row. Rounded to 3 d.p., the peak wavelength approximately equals 661.488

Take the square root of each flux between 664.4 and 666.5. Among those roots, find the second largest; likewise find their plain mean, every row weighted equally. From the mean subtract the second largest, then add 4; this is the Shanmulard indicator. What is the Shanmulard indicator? 3.93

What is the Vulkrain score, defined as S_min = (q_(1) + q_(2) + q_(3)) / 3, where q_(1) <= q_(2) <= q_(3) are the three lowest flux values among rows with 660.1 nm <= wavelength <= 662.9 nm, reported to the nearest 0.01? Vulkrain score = 14.67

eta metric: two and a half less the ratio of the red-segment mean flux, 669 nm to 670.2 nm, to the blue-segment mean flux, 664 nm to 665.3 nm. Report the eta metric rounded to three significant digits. 1.56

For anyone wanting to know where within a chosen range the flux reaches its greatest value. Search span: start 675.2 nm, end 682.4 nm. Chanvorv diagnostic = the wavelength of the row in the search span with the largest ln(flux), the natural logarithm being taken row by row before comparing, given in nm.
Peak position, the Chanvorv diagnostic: 680.647 nm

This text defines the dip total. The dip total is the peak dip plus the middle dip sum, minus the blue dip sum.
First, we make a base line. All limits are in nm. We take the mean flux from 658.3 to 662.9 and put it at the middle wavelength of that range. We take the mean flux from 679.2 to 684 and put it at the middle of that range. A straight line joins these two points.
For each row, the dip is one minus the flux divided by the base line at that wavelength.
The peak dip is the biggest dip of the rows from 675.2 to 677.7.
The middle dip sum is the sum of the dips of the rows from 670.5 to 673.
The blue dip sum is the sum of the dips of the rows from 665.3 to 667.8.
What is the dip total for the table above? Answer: -0.43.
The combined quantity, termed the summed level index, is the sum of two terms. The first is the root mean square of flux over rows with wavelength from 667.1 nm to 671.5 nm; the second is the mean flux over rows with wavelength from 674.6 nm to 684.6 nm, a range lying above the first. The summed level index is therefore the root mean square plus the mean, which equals 29.5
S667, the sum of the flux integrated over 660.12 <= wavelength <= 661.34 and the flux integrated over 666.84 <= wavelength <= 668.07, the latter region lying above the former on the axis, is 36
